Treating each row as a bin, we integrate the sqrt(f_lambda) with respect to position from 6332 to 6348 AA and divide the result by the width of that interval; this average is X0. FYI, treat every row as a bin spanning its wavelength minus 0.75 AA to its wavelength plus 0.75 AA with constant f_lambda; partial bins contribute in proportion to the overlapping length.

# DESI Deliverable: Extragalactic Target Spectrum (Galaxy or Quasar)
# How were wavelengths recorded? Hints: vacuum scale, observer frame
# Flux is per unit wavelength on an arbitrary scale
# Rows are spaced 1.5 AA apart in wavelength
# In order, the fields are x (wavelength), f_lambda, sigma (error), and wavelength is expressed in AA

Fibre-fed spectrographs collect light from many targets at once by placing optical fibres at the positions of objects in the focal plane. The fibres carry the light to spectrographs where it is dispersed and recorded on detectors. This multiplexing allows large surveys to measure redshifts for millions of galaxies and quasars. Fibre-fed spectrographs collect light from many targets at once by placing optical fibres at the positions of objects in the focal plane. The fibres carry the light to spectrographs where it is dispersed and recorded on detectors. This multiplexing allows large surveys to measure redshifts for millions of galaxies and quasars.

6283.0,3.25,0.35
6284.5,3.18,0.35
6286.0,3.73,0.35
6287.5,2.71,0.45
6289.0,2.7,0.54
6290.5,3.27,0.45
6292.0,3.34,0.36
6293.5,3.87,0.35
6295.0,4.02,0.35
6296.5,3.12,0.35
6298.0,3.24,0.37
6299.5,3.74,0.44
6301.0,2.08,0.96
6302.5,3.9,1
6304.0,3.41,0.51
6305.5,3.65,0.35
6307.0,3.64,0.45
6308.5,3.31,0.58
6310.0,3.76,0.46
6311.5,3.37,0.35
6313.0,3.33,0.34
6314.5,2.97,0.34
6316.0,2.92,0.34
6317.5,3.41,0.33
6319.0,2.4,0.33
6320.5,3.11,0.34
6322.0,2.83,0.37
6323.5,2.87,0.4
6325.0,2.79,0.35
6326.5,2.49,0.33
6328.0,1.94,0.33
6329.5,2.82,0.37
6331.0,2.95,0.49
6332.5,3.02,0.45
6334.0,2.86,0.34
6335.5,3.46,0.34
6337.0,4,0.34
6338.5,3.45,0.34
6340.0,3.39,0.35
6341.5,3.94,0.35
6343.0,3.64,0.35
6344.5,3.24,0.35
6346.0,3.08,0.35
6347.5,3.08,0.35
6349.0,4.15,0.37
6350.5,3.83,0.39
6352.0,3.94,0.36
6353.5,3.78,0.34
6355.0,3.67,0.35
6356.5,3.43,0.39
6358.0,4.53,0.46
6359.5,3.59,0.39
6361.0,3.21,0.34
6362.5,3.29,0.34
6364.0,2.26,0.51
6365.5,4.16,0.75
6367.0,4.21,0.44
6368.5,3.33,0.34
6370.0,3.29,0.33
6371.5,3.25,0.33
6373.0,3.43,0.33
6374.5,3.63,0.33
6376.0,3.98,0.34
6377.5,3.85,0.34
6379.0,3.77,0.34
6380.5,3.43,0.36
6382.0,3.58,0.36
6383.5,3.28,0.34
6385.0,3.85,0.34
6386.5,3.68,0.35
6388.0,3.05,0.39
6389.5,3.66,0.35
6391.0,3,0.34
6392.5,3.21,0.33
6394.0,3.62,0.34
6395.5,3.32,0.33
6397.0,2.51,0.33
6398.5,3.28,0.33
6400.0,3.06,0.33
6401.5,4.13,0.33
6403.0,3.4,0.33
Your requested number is 1.84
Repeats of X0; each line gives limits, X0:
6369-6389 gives 1.88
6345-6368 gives 1.89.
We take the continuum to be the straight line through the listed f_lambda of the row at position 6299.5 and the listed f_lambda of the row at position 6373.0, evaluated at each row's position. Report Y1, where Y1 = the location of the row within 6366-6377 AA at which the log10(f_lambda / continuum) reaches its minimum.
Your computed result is 6371.5 AA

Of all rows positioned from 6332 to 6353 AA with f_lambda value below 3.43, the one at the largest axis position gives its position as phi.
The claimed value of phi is 6347.5 AA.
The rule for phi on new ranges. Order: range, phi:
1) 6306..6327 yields 6326.5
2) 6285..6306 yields 6304.0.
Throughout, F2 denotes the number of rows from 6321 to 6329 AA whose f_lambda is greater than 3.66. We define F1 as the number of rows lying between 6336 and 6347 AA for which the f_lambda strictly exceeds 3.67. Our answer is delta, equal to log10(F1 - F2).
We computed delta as 0.30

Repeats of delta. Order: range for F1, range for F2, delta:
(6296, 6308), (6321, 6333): 0.30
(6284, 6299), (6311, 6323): 0.48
